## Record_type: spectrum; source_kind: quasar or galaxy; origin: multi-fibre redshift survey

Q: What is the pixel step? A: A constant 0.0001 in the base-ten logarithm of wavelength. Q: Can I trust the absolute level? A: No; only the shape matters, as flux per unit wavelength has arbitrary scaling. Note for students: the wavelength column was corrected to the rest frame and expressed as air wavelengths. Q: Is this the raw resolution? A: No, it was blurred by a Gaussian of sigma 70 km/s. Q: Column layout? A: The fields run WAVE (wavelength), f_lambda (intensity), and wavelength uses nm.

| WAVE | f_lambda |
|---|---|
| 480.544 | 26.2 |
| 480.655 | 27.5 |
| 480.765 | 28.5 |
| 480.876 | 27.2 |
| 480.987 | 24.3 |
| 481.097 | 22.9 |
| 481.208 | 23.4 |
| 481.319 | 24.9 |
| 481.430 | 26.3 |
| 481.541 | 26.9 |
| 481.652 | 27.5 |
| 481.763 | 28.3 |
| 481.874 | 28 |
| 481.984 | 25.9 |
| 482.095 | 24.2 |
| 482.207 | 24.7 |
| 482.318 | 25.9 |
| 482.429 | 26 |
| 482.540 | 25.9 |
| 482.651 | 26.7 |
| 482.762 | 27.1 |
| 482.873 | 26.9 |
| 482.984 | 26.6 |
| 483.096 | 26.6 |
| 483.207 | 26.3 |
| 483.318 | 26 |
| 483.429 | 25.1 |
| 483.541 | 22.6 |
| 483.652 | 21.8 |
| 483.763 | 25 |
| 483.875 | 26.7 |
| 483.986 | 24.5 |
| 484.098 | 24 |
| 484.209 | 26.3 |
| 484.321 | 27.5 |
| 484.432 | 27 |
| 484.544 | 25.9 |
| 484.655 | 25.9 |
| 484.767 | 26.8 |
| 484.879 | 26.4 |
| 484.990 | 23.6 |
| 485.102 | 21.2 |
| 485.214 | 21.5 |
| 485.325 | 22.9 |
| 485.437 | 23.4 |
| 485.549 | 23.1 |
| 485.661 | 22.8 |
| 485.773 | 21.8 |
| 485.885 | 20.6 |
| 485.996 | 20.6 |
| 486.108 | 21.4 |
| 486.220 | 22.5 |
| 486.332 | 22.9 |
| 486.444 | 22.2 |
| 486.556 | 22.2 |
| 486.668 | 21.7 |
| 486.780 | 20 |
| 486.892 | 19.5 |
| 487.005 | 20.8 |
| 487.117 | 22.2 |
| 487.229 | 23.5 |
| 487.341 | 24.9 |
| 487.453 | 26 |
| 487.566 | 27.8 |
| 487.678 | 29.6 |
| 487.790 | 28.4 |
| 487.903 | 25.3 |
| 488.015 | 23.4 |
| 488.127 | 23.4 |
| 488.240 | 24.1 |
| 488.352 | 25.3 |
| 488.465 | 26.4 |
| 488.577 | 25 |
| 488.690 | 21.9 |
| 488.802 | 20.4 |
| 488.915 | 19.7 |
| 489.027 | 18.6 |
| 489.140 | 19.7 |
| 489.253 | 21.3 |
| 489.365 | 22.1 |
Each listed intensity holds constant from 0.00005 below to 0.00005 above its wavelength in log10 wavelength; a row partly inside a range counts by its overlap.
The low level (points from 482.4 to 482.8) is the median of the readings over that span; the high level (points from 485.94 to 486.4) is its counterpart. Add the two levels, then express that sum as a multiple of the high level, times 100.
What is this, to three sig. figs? 220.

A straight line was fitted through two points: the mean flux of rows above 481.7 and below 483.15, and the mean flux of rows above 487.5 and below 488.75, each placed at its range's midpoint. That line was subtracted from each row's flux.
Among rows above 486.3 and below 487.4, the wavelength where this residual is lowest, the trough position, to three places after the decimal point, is 486.892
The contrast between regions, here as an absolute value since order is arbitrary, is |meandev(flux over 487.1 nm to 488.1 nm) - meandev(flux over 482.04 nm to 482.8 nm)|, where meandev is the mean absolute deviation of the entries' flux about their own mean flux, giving 1.26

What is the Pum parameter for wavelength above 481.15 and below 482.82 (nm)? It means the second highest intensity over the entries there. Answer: 28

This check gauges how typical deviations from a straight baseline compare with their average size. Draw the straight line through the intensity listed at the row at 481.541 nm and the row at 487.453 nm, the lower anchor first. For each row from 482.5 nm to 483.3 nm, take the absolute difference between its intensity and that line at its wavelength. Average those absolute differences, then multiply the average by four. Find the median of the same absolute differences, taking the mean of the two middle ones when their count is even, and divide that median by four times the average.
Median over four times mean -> 0.18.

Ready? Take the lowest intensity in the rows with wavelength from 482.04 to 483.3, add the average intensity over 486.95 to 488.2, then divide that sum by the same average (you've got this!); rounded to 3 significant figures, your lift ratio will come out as 1.97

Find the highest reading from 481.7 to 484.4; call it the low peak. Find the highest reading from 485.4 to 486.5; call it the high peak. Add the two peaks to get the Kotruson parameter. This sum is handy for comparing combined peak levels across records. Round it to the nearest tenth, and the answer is 51.7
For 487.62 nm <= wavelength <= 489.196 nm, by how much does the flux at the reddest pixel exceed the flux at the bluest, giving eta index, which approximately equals -10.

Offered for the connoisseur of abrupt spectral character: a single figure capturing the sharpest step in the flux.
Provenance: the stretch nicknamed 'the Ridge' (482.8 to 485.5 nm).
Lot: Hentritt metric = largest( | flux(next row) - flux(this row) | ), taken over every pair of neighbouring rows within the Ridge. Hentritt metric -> 3.2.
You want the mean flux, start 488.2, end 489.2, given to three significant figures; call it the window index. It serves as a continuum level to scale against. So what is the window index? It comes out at 22.3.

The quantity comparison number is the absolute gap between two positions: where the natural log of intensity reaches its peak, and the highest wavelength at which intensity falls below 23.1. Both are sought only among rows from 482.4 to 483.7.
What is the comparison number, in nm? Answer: 0.89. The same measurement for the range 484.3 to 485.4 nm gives 1.00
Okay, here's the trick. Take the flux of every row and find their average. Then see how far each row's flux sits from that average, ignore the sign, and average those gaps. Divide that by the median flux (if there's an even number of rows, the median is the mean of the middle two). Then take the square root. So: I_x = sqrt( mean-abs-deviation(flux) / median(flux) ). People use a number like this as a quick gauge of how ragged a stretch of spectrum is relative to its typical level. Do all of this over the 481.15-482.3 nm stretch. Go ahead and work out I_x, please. 0.23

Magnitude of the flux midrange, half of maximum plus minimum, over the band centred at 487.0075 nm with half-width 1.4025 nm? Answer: -3.48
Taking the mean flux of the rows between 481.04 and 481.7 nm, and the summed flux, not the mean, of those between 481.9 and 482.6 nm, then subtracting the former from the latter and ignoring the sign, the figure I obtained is 127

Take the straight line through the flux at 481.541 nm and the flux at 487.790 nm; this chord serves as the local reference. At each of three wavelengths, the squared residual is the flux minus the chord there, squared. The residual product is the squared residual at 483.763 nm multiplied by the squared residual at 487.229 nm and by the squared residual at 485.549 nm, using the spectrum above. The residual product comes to 3049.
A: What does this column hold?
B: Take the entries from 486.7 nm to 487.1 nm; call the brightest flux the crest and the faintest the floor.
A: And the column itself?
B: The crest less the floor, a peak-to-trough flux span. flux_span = 1.3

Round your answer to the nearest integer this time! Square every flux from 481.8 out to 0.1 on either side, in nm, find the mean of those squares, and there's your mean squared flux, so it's 792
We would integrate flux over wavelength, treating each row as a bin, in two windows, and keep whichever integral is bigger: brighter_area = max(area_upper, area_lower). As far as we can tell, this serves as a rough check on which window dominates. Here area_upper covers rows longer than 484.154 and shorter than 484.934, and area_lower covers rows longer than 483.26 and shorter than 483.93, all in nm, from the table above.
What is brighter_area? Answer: 20.7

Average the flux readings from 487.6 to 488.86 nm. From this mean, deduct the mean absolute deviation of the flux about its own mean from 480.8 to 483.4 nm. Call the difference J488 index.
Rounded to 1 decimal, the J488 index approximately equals 23.8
